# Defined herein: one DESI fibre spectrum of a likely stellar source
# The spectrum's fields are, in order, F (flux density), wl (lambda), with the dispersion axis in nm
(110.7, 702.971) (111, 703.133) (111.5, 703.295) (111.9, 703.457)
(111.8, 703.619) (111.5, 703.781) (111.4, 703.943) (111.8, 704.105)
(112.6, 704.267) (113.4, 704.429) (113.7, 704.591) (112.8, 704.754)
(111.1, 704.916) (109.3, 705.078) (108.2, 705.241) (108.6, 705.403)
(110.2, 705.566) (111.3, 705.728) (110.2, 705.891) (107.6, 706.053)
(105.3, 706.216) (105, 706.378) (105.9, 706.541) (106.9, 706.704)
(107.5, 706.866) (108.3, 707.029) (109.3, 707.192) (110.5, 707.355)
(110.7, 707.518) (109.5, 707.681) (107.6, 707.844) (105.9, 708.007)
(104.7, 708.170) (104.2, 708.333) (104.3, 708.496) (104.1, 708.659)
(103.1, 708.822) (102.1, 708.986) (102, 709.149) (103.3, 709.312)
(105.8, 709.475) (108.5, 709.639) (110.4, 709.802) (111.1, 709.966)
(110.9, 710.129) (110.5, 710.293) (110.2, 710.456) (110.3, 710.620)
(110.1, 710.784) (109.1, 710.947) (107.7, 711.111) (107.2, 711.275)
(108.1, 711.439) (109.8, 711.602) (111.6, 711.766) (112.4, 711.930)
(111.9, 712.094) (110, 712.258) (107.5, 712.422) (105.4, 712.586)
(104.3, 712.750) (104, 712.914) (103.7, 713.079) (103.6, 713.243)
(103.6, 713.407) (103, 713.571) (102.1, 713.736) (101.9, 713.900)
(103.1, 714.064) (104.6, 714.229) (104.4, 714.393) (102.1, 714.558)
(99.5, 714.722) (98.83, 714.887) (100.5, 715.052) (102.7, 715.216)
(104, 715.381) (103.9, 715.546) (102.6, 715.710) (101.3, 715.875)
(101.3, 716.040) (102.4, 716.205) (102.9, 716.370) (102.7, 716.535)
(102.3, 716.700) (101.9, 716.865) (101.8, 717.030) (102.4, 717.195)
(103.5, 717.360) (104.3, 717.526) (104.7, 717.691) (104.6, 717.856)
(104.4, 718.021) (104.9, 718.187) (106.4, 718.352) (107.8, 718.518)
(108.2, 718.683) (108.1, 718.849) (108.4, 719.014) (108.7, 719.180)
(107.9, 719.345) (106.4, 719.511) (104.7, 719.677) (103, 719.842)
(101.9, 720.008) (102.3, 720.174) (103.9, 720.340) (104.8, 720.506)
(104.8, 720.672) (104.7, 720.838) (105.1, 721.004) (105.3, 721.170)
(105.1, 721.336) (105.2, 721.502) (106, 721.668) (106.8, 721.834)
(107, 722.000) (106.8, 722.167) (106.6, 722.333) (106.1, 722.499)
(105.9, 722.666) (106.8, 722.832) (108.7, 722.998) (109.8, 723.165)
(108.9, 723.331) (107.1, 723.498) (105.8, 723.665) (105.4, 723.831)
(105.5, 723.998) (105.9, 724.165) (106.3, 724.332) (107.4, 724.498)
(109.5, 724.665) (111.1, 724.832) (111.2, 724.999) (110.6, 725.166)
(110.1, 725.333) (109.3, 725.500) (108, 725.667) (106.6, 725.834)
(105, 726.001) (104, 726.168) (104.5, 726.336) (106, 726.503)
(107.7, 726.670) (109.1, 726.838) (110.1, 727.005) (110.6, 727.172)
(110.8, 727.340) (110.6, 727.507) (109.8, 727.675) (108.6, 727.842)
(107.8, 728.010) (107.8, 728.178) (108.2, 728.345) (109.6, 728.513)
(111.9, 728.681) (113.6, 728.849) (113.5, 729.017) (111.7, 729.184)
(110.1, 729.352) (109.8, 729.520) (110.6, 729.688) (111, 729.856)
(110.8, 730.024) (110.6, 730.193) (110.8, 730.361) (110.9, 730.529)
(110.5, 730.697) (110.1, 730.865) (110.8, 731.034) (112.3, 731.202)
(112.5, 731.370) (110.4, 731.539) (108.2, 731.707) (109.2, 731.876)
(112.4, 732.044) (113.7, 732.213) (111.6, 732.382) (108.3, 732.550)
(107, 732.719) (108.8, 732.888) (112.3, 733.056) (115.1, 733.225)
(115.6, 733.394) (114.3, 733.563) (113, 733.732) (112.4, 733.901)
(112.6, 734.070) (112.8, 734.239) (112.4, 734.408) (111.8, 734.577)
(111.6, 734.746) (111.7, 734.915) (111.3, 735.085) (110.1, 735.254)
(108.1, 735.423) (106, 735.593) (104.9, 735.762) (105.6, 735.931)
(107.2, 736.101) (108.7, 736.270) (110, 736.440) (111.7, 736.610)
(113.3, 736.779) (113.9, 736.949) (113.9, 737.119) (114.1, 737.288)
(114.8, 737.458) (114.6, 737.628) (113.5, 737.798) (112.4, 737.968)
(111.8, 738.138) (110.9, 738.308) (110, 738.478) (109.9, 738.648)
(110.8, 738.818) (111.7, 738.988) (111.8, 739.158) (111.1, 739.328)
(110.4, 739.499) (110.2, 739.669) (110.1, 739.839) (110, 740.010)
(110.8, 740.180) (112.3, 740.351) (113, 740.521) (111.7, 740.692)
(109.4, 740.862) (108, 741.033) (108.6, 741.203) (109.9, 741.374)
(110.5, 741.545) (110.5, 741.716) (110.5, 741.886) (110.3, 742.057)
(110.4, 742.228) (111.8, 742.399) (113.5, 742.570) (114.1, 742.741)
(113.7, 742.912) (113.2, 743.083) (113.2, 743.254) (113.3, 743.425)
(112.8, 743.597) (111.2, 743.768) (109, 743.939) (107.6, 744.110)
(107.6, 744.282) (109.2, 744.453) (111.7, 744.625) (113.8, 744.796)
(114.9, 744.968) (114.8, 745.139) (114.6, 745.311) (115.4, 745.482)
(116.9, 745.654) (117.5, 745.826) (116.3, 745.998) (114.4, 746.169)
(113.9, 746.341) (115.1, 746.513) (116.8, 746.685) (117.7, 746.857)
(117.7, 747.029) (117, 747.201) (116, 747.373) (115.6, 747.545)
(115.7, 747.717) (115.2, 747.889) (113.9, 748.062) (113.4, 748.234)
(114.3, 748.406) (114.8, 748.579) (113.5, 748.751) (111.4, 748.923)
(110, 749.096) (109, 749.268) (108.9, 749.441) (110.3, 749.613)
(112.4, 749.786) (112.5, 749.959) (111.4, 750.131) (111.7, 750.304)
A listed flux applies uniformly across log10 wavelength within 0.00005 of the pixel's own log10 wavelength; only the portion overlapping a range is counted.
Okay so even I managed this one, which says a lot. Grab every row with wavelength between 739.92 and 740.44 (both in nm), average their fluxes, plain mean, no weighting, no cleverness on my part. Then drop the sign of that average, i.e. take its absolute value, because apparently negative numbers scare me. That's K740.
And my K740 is 111.0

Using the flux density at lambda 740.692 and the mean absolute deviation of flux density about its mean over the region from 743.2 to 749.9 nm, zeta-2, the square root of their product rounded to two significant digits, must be 16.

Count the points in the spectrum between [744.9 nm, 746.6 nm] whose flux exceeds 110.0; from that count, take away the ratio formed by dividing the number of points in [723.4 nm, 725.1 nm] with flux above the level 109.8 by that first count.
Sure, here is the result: 9.8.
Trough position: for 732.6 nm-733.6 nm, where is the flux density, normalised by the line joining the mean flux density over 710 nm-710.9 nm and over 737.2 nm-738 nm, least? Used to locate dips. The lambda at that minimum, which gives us 732.719 nm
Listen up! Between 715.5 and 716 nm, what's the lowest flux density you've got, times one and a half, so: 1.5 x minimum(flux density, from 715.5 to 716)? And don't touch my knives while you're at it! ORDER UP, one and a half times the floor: 152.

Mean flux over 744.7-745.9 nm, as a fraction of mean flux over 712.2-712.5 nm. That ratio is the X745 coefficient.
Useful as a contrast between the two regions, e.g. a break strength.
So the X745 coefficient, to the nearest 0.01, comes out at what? 1.06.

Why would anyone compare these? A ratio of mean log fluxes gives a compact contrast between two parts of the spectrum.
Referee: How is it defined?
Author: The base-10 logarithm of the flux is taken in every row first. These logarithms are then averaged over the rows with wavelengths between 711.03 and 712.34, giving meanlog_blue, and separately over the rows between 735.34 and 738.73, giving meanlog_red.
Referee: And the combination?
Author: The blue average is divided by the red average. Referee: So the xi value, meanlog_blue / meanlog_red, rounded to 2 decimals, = 1.00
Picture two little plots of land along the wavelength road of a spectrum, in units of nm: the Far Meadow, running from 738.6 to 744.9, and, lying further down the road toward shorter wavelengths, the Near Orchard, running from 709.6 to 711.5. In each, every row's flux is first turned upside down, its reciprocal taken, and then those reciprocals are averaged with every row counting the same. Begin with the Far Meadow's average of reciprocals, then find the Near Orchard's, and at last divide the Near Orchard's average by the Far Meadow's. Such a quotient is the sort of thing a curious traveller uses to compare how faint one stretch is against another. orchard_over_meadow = 1.01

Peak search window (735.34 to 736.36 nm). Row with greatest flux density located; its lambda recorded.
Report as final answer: 736.270 nm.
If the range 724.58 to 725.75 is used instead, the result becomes 724.999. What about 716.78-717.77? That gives 717.691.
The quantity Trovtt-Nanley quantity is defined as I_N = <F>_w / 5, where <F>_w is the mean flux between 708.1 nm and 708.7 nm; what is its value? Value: 20.9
